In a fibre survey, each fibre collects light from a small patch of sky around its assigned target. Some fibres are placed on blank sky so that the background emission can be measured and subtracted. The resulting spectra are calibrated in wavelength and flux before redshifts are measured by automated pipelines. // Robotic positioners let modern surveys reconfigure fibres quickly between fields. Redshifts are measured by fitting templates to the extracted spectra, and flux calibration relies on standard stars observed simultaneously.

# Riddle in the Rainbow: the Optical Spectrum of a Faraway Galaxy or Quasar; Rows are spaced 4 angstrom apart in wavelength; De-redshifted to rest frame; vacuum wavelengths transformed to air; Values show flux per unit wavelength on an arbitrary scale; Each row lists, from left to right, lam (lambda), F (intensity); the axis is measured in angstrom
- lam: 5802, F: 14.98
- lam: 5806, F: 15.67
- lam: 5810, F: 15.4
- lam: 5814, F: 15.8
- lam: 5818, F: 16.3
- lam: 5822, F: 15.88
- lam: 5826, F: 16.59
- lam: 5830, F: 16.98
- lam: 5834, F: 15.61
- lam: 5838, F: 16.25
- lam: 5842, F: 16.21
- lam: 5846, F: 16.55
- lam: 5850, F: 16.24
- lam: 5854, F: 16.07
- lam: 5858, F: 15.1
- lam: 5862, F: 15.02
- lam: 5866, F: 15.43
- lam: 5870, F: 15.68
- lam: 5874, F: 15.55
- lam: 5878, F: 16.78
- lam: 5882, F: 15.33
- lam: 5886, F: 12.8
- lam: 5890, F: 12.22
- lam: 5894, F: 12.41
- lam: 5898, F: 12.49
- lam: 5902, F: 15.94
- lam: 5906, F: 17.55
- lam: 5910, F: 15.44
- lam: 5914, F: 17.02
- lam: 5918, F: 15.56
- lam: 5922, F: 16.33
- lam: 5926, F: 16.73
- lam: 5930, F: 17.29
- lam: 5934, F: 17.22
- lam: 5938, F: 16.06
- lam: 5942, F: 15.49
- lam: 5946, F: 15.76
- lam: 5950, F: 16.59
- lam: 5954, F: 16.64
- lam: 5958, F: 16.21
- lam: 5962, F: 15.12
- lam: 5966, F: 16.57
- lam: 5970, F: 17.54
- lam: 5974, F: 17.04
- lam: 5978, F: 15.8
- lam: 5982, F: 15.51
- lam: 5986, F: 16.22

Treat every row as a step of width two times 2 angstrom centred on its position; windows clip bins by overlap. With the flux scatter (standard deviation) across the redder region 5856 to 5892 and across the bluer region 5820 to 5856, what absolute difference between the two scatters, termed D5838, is 1.0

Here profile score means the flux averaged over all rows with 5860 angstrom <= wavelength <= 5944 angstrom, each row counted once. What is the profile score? 15.4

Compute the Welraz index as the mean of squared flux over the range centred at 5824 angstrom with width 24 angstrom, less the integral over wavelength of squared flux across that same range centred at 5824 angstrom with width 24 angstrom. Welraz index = -6036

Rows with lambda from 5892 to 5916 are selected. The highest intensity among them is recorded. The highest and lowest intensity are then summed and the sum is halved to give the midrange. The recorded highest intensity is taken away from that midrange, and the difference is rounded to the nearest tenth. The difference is -2.6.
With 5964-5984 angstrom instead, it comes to -1.0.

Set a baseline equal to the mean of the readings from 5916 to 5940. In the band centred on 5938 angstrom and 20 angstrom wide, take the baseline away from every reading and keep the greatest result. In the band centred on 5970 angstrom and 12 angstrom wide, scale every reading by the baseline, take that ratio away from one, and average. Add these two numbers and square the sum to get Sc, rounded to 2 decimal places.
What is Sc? 0.53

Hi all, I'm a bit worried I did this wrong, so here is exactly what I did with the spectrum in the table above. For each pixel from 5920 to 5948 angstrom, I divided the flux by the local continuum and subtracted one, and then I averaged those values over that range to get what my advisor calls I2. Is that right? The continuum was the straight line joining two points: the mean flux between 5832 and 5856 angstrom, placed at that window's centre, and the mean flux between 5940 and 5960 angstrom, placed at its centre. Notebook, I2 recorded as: 0.02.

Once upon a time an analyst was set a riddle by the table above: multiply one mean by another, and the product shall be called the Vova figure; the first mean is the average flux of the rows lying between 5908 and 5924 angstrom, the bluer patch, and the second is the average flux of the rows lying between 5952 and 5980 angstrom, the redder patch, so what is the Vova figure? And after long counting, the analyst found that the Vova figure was 264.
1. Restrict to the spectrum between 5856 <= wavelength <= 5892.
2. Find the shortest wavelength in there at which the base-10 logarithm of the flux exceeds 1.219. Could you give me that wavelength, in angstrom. 5878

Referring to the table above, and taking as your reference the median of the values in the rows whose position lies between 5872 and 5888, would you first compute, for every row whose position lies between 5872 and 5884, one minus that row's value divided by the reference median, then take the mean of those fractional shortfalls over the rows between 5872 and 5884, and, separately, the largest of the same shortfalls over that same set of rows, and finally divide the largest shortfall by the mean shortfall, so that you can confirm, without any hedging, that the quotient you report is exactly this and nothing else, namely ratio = -0.2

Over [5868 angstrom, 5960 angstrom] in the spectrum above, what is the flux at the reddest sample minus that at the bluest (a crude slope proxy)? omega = 0.5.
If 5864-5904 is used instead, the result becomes 0.5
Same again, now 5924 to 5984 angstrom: -1.2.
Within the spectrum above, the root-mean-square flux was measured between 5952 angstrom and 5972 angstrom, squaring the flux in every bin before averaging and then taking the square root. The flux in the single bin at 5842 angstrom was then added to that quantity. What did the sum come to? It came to 32.6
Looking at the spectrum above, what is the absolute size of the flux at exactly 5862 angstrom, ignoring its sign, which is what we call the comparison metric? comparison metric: 15.0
